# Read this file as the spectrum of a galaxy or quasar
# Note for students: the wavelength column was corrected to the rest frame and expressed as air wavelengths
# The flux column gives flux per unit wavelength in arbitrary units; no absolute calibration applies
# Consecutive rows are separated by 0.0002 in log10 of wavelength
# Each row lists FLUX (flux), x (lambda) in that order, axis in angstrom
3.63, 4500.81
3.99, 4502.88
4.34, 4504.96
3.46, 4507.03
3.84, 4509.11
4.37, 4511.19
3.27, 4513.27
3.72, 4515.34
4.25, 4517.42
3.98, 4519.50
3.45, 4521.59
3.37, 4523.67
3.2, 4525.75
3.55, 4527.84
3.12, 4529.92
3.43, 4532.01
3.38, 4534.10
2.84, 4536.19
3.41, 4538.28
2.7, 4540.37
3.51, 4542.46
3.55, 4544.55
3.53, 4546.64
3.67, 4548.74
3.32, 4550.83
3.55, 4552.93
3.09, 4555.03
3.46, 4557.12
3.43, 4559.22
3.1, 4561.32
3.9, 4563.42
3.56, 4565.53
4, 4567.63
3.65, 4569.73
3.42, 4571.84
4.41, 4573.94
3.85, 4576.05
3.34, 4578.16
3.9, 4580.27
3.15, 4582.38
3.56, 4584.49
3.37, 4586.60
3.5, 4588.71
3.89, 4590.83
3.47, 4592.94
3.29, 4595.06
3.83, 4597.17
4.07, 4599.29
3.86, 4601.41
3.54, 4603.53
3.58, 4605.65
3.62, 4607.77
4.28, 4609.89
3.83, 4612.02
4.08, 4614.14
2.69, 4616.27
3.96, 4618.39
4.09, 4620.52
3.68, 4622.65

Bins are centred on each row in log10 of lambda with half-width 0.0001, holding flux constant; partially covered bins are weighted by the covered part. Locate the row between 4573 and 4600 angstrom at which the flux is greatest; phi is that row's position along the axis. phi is 4573.94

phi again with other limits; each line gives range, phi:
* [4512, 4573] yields 4517.42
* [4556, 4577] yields 4573.94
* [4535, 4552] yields 4548.74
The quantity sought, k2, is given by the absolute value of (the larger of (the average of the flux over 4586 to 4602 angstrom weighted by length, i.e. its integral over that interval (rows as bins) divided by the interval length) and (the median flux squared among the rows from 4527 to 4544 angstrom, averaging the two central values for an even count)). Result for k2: 11.5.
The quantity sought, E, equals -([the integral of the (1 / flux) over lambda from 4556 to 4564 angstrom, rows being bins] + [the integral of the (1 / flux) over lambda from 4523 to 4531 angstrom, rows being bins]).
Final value -4.76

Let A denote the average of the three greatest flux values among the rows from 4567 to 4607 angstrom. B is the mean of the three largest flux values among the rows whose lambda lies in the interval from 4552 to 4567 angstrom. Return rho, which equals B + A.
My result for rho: 7.83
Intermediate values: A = 4.16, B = 3.67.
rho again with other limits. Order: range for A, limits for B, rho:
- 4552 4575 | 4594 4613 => 8.17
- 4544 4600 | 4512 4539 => 8.14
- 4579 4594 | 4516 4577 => 8.00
